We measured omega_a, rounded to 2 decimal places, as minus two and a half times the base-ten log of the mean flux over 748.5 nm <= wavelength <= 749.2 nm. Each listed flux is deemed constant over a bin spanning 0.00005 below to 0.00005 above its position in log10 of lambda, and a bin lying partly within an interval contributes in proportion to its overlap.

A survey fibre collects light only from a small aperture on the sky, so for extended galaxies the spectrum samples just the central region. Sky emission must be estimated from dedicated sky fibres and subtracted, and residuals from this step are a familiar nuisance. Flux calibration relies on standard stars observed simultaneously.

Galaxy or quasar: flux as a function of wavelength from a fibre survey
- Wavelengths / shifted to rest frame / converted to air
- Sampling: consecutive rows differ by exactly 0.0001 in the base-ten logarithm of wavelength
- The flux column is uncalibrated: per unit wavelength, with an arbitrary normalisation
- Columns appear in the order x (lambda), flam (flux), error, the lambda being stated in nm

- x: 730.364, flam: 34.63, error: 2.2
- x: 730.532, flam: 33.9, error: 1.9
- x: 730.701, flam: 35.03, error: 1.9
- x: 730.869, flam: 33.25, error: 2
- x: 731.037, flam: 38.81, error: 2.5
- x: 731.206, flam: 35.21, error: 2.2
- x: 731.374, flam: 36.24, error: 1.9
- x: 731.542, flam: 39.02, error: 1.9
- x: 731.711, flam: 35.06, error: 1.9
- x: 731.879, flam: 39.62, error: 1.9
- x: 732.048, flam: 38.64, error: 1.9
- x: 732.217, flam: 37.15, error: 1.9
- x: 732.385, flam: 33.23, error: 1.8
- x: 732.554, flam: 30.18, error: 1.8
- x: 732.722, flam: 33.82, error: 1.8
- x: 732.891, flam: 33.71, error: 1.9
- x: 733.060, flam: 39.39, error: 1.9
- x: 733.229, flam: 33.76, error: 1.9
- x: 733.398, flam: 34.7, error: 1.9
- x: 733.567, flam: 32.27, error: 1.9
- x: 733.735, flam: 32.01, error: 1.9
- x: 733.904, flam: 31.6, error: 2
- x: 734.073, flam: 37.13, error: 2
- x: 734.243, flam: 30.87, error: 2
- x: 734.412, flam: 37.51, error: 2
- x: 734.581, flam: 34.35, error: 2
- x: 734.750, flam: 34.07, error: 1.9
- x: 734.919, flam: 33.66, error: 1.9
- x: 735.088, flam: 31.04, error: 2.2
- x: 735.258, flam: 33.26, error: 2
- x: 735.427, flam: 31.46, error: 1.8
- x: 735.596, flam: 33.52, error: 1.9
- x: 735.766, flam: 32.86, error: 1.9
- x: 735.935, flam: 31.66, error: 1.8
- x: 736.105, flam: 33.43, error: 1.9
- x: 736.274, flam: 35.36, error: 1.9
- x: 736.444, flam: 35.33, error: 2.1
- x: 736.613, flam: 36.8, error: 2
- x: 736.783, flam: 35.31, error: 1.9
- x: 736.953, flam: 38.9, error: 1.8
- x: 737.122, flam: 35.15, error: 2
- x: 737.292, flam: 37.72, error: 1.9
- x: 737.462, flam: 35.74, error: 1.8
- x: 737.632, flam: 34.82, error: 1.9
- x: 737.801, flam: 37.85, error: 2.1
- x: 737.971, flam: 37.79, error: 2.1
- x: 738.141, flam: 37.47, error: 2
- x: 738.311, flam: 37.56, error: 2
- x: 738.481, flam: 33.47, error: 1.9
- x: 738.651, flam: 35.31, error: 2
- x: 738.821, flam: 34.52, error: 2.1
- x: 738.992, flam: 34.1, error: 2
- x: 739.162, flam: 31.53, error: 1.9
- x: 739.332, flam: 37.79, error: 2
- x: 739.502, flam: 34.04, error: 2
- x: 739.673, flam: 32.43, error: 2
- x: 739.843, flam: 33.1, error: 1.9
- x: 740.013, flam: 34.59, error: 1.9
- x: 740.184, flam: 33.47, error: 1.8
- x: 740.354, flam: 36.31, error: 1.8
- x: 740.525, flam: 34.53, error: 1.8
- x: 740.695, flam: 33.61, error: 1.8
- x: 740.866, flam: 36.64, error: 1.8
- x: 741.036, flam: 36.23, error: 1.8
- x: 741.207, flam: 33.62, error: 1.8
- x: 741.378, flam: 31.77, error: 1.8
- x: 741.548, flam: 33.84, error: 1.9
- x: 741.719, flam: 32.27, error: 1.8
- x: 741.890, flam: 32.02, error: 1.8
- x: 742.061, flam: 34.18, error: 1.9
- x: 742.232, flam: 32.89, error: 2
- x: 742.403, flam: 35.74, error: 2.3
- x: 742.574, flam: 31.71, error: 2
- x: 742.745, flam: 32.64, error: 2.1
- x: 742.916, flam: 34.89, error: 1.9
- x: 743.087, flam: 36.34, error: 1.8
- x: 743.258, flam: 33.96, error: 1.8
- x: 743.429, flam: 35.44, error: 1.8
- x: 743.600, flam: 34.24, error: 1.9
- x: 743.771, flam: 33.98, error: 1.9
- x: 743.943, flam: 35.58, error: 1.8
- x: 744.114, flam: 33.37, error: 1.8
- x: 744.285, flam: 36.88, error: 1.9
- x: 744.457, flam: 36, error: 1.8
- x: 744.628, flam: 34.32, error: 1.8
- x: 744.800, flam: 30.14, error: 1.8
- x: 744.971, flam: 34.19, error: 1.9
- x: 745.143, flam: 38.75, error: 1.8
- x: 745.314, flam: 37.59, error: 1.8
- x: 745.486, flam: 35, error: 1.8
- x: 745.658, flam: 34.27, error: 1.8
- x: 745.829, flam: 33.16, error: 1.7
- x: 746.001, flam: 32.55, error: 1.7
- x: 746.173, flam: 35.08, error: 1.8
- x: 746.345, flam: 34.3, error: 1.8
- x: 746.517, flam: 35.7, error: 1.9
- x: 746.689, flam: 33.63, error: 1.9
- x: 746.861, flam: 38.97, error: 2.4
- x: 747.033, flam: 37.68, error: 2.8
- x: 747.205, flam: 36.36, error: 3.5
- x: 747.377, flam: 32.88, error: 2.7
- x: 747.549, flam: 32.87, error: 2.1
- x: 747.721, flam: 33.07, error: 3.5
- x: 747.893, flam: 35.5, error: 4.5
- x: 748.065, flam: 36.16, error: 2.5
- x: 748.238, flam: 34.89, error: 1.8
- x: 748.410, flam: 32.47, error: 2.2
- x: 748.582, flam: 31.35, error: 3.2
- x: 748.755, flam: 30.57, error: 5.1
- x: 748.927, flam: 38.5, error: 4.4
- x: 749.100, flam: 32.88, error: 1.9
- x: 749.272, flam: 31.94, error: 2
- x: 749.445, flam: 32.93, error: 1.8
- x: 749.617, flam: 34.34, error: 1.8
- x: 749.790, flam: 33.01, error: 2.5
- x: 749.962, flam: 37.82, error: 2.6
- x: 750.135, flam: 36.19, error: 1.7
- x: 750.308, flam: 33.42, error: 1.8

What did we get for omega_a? -3.81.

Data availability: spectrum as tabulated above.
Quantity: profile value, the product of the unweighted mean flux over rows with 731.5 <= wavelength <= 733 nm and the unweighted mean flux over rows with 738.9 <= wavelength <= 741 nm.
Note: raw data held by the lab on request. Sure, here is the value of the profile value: 1223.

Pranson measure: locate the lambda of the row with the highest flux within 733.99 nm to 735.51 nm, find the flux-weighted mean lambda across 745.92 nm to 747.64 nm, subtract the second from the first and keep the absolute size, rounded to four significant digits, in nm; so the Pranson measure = 12.37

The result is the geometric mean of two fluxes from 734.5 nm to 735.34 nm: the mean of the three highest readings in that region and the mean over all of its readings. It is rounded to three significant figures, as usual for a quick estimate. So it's 33.6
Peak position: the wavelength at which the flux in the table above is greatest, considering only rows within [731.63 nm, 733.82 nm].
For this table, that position 731.879 nm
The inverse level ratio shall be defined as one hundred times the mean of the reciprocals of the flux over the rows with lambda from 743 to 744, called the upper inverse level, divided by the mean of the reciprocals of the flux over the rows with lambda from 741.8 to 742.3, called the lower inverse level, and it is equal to 95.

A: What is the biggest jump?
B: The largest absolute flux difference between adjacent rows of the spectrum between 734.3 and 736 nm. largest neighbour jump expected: 3.2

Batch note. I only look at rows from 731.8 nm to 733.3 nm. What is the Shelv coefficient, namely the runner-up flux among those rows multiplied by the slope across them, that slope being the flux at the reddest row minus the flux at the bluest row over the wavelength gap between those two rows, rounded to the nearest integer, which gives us -171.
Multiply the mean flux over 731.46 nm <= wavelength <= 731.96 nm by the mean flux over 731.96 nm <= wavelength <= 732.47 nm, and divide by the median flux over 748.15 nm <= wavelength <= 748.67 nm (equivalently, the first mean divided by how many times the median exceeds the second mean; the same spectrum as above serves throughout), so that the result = 42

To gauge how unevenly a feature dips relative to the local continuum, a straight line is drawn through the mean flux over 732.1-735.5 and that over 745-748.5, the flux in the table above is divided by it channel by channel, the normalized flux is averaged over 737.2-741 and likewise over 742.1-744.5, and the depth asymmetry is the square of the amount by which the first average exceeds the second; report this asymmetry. 0.0010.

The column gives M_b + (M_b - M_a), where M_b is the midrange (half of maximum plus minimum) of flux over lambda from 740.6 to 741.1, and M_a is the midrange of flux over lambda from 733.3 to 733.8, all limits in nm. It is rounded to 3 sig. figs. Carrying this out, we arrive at 36.9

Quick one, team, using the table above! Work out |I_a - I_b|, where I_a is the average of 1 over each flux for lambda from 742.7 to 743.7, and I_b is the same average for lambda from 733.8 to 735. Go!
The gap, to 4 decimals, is 0.0005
